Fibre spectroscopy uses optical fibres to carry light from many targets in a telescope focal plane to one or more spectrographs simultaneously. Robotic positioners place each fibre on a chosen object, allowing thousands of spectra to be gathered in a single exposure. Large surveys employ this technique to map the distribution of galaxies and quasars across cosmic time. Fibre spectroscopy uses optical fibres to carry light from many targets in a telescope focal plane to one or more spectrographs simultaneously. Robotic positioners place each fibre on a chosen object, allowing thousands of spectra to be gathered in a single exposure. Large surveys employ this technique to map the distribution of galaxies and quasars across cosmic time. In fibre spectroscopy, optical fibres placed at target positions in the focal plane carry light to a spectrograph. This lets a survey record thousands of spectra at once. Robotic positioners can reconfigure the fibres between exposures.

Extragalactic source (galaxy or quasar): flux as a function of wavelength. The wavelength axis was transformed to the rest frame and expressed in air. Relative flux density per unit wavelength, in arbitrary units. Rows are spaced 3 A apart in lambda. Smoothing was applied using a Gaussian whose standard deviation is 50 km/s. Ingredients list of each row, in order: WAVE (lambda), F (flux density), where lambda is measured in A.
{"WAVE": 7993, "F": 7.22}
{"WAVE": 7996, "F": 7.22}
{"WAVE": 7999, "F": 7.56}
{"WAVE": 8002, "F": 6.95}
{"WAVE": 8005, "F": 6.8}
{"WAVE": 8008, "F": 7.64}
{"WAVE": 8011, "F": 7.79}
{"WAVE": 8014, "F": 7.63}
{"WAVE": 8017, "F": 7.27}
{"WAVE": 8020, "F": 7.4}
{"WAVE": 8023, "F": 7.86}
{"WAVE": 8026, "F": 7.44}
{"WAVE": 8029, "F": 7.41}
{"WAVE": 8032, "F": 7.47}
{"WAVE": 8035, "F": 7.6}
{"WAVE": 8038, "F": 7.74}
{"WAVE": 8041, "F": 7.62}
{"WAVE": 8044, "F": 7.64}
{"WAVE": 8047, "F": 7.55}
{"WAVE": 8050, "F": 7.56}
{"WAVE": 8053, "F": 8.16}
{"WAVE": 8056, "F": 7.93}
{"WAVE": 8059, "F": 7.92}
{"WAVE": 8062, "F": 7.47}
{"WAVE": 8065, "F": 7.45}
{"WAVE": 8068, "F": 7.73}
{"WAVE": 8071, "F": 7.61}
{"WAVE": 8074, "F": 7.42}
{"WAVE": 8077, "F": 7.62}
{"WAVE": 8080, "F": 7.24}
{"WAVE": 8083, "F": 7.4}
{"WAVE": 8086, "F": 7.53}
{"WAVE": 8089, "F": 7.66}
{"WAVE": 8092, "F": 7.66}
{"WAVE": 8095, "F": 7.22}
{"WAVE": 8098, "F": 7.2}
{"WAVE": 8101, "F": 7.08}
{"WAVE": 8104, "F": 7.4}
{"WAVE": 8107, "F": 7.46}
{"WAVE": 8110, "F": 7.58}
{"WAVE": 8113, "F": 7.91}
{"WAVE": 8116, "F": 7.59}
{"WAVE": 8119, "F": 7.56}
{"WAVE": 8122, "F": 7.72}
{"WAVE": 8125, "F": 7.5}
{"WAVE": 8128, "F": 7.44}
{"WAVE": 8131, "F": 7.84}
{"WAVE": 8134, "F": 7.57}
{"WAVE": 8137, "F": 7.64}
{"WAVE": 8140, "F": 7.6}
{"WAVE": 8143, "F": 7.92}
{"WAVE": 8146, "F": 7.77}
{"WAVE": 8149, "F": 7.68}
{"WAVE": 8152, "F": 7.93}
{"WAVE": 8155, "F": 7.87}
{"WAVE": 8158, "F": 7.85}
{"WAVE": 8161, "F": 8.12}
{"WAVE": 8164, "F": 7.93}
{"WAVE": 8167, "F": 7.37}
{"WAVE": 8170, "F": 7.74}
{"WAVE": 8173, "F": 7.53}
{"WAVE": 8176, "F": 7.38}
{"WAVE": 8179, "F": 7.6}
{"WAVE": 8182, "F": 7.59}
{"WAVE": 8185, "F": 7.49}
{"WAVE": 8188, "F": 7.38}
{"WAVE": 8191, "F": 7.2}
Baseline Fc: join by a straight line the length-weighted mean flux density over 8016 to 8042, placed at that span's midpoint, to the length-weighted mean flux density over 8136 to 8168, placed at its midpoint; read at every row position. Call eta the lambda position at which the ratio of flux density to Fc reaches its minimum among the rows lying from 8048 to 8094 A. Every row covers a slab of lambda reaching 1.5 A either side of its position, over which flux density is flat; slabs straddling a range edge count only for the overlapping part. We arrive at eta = 8080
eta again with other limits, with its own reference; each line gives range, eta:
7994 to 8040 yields 8005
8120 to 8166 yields 8128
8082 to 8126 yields 8101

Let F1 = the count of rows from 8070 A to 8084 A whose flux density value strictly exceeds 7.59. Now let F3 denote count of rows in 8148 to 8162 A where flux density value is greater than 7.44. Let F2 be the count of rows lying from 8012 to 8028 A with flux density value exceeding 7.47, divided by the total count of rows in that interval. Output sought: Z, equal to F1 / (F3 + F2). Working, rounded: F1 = 2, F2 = 0.40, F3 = 5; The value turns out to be 0.37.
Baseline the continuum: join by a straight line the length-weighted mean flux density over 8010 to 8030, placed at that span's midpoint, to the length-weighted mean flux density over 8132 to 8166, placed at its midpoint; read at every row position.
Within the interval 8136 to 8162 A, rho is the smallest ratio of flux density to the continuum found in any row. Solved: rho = 0.98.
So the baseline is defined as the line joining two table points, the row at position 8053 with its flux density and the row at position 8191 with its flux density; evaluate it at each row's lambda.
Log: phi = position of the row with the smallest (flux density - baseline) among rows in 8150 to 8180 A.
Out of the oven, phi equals 8167 A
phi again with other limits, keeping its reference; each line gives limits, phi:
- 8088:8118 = 8101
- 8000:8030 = 8005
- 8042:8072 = 8047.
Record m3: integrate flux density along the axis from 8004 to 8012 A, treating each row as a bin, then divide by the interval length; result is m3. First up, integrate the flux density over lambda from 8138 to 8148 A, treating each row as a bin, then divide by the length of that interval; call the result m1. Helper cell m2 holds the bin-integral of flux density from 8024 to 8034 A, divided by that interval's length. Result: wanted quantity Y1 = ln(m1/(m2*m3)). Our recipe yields -1.97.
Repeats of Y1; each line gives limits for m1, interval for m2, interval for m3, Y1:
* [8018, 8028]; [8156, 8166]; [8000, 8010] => -2.02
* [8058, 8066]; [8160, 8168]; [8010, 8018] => -2.05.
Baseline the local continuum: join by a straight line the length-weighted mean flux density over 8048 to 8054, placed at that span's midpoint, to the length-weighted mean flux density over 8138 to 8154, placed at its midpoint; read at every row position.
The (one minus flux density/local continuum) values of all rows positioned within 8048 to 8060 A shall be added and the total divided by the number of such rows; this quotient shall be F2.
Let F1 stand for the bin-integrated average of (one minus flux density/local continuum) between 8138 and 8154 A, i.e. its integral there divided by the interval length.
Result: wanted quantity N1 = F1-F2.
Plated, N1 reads 0.011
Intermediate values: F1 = 0.000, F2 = -0.011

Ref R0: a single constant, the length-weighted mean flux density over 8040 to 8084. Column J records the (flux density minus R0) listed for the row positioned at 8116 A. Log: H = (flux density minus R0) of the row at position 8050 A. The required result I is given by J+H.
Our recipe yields -0.10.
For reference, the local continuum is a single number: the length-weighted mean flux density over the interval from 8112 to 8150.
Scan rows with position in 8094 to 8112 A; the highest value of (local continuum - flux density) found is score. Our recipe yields 0.59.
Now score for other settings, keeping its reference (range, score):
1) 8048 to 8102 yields 0.59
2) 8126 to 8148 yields 0.23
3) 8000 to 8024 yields 0.87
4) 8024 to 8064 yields 0.26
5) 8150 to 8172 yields 0.30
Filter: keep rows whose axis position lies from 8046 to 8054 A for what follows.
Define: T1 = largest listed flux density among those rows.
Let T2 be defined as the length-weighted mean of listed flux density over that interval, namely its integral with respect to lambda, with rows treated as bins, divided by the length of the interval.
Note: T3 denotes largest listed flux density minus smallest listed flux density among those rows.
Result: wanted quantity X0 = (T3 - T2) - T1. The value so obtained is -15.3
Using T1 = 8.16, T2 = 7.74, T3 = 0.61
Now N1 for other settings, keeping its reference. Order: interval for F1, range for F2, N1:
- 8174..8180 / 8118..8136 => 0.014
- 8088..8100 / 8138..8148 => 0.047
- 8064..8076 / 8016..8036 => -0.010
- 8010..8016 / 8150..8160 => 0.034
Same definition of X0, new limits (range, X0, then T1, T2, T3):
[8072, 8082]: -14.7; 7.62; 7.43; 0.38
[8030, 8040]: -15.1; 7.74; 7.59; 0.27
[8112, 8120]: -15.2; 7.91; 7.68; 0.35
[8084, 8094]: -15.1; 7.66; 7.59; 0.13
